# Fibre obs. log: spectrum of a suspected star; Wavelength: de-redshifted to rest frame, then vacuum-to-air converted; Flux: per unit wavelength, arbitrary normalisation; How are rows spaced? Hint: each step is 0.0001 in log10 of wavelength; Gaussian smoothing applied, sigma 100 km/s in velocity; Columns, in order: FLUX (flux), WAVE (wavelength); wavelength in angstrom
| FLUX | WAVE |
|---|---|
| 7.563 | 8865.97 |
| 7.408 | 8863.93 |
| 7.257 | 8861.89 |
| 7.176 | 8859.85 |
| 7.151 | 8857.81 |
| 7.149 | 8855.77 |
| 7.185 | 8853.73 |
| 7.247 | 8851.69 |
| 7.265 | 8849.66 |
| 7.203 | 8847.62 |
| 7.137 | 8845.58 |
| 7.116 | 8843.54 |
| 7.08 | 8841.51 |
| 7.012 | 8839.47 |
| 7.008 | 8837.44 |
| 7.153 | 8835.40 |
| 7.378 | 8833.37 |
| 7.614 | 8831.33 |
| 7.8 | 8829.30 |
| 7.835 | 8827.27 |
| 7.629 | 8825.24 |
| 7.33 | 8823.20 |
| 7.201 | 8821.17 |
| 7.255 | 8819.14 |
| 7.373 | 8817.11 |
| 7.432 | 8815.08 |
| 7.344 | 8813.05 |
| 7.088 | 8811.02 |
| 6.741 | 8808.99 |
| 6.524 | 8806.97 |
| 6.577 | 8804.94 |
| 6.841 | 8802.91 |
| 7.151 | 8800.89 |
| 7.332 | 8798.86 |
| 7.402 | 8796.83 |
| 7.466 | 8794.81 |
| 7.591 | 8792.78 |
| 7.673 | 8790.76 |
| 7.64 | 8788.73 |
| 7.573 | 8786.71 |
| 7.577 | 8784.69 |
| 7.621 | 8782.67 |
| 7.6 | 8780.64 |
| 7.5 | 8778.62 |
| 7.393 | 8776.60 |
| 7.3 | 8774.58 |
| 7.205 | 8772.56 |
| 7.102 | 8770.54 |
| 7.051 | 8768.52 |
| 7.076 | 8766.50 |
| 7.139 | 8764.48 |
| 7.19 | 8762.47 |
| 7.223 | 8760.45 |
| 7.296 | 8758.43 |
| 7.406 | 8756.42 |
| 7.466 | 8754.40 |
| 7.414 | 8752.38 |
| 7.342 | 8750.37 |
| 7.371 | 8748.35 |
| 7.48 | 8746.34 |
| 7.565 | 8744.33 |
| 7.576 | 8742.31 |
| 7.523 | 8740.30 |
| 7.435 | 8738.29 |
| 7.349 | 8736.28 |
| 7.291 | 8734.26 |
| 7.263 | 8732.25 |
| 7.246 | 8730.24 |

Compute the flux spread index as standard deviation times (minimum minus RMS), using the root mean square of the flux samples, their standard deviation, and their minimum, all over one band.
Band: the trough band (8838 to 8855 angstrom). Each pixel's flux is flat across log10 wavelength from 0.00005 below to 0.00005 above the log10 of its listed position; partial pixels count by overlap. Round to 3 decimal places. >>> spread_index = -0.012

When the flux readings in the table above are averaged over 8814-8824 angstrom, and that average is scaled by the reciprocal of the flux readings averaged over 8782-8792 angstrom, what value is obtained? 0.96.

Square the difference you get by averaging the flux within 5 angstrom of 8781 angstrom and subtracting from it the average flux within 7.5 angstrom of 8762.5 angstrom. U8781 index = 0.12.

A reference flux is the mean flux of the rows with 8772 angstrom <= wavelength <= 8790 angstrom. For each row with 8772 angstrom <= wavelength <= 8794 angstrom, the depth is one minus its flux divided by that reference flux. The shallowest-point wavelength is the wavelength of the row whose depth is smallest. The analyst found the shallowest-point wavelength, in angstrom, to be 8790.76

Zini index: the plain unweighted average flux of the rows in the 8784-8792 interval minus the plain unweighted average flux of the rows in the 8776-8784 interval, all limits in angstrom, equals 0.1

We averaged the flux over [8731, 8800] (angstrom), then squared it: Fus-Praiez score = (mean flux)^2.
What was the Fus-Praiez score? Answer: 54.7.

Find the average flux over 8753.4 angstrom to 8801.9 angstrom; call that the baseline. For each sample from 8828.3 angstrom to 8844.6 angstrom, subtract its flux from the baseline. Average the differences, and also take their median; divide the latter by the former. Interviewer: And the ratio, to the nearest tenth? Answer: 2.3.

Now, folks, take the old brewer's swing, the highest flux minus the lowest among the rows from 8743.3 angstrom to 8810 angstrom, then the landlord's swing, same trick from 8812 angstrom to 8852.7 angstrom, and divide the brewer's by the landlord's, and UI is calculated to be 1.4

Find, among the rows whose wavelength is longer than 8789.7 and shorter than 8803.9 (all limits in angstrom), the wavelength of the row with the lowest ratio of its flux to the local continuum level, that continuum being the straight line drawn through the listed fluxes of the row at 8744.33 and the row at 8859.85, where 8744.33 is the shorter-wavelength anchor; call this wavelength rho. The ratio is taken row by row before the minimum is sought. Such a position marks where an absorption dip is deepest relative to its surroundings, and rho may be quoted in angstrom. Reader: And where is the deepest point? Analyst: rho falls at 8802.91 angstrom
